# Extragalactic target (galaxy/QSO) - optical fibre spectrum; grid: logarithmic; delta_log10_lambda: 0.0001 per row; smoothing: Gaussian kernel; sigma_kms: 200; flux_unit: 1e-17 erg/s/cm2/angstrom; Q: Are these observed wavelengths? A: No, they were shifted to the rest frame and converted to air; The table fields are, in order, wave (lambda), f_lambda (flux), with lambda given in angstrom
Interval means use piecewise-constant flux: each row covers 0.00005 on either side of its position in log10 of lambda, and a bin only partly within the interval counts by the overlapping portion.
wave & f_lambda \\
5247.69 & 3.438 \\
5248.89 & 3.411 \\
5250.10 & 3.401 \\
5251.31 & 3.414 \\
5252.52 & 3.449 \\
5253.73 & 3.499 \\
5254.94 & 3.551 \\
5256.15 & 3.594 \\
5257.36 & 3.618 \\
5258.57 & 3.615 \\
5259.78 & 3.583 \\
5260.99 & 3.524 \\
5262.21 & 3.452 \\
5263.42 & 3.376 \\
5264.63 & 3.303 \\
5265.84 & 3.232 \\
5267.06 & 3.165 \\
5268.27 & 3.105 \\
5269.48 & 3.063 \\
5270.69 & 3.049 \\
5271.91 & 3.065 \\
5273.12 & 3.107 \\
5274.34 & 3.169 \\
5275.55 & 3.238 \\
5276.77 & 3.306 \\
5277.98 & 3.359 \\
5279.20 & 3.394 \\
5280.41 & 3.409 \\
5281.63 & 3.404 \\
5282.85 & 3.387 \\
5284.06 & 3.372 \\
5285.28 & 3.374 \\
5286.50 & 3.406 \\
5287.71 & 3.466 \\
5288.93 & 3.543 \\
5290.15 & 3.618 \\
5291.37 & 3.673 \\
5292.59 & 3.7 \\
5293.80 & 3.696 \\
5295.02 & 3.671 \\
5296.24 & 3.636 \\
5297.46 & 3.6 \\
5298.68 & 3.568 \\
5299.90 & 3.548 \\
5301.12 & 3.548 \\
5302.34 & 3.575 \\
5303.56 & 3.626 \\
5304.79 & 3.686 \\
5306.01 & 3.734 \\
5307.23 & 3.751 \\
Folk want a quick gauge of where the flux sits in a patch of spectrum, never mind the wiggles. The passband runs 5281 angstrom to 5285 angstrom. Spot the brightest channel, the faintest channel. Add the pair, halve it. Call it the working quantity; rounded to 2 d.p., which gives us 3.39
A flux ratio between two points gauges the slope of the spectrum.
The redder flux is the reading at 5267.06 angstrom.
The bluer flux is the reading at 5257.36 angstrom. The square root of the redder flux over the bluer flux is 0.94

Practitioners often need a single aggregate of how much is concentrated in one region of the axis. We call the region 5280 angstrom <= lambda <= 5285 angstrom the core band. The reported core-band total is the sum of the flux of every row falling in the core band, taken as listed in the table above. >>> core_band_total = 14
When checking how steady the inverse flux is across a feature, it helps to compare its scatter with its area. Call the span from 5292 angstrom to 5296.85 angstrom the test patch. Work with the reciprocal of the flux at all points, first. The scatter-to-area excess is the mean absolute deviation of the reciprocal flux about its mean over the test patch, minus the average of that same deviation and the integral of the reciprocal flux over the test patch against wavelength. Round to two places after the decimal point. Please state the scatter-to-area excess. -0.66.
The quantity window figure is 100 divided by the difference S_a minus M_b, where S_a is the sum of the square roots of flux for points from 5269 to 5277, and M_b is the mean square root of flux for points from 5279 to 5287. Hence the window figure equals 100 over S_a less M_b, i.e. 9.46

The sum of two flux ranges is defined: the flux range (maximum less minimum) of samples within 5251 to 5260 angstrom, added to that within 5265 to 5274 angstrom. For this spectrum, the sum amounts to 0.39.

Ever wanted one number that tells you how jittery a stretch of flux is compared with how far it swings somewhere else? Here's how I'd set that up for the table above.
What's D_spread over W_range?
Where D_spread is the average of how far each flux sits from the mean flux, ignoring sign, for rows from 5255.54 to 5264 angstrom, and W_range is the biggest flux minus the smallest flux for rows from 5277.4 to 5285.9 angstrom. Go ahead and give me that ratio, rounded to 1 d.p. 1.5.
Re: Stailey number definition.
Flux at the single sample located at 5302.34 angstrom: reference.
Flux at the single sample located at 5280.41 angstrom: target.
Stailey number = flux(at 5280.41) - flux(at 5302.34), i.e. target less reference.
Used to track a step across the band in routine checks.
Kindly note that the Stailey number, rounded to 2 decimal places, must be -0.17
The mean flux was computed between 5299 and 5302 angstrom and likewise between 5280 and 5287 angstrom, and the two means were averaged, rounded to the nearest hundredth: 3.47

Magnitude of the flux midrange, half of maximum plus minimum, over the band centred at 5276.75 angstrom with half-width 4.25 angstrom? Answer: -1.28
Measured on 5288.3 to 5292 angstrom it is -1.39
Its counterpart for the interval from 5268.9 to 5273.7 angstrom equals -1.22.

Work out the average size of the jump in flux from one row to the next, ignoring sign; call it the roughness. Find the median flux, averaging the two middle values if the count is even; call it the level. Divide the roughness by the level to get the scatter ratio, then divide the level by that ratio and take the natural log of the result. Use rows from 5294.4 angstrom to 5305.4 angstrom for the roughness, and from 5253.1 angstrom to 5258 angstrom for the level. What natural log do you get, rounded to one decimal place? 6.0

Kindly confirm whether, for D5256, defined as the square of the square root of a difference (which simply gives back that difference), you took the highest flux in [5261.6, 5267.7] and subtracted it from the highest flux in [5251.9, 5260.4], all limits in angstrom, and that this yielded 0.166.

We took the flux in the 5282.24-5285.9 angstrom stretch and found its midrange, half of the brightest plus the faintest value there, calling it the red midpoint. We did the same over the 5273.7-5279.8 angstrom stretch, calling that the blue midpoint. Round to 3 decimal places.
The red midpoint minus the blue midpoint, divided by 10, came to 0.010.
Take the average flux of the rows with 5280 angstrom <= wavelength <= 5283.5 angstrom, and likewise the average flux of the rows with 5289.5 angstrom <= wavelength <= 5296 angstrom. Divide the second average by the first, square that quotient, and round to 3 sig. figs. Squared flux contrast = 1.17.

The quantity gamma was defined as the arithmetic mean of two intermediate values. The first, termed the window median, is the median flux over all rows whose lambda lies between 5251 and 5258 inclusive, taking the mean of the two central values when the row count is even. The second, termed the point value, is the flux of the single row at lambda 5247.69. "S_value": 3.48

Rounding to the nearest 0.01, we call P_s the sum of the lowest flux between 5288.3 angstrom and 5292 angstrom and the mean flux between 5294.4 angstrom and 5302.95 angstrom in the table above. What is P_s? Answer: 7.14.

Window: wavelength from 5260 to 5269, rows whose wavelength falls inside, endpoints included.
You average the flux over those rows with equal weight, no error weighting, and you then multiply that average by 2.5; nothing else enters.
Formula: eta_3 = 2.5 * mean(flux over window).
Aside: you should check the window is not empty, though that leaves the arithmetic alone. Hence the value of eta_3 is 8.3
